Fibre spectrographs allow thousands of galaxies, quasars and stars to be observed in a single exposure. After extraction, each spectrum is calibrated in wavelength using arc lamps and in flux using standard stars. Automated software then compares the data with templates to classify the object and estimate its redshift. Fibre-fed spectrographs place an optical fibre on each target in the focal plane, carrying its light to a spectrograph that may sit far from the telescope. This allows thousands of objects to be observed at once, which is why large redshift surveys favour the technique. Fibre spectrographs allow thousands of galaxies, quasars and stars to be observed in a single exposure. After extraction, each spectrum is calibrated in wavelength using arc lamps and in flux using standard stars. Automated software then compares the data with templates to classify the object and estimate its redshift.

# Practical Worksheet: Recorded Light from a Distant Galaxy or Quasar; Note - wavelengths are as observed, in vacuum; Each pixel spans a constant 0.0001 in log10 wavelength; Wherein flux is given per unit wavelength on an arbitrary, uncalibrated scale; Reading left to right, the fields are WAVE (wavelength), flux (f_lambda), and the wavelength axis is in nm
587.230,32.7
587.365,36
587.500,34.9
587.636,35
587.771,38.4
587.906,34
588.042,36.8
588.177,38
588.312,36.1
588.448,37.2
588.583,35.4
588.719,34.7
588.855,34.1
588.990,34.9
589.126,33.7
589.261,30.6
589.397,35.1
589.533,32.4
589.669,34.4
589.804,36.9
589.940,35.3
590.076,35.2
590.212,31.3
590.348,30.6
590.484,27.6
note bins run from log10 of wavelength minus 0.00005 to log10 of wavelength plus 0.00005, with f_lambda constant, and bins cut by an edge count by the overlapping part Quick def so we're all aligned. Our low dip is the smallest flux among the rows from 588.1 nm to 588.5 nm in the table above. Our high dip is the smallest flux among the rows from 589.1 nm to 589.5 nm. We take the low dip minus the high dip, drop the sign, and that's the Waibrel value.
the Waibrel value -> 5.5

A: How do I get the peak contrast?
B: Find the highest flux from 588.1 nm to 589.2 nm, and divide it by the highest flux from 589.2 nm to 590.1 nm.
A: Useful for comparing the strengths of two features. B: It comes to 1.03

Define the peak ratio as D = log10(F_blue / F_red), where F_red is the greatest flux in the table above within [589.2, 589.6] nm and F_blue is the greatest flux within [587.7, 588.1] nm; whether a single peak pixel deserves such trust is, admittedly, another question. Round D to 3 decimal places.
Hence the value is 0.039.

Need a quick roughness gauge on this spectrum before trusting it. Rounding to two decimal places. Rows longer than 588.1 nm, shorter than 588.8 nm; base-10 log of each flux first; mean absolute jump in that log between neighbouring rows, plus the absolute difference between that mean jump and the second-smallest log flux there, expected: 1.55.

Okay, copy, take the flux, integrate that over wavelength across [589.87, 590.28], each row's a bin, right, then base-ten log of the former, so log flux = 1.14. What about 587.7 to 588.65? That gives 1.54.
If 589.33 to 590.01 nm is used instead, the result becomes 1.37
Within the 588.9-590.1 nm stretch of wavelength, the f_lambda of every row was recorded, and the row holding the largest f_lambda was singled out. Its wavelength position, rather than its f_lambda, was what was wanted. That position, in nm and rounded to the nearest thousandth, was 589.804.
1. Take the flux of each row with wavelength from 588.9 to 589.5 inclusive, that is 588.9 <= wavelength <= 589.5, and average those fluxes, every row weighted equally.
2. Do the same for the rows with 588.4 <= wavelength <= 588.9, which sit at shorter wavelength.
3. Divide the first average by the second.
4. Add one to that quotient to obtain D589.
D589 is 1.95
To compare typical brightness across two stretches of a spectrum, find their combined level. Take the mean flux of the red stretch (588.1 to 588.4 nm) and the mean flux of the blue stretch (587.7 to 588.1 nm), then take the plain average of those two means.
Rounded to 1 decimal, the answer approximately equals 36.7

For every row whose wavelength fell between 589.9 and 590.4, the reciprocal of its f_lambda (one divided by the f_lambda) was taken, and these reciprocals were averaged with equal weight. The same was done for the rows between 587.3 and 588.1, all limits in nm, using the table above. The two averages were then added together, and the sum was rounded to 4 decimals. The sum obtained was 0.0583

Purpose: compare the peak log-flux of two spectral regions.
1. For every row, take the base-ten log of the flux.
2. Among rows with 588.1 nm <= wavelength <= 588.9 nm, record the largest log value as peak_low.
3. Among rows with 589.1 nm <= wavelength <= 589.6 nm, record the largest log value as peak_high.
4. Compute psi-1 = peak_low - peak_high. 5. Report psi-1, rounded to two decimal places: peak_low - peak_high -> 0.03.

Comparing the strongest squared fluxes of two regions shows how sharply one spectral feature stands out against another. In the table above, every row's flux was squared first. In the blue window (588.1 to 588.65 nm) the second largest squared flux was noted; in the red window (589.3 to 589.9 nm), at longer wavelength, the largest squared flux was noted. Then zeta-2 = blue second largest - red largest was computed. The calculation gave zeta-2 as 22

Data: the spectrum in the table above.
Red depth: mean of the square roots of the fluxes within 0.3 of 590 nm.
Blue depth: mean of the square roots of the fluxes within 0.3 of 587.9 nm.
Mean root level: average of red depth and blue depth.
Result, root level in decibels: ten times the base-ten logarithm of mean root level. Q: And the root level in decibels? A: 7.75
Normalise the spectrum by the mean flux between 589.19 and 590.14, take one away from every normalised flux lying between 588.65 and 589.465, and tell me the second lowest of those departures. -0.017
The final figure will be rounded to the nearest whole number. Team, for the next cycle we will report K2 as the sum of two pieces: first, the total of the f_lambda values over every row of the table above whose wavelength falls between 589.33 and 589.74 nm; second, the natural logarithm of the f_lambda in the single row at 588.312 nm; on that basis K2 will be 105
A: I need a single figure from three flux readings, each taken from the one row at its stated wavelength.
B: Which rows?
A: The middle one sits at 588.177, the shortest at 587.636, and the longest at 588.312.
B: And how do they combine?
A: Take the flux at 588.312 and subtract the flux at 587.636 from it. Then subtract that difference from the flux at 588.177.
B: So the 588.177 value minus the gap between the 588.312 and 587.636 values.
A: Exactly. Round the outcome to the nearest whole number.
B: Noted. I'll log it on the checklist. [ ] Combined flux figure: 37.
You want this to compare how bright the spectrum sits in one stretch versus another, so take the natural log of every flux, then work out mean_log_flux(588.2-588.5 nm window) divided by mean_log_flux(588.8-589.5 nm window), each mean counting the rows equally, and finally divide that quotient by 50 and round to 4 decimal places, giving 0.0205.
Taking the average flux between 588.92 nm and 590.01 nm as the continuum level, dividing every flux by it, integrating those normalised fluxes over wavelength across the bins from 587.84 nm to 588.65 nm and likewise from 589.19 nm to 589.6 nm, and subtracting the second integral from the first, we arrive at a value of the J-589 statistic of 0.47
